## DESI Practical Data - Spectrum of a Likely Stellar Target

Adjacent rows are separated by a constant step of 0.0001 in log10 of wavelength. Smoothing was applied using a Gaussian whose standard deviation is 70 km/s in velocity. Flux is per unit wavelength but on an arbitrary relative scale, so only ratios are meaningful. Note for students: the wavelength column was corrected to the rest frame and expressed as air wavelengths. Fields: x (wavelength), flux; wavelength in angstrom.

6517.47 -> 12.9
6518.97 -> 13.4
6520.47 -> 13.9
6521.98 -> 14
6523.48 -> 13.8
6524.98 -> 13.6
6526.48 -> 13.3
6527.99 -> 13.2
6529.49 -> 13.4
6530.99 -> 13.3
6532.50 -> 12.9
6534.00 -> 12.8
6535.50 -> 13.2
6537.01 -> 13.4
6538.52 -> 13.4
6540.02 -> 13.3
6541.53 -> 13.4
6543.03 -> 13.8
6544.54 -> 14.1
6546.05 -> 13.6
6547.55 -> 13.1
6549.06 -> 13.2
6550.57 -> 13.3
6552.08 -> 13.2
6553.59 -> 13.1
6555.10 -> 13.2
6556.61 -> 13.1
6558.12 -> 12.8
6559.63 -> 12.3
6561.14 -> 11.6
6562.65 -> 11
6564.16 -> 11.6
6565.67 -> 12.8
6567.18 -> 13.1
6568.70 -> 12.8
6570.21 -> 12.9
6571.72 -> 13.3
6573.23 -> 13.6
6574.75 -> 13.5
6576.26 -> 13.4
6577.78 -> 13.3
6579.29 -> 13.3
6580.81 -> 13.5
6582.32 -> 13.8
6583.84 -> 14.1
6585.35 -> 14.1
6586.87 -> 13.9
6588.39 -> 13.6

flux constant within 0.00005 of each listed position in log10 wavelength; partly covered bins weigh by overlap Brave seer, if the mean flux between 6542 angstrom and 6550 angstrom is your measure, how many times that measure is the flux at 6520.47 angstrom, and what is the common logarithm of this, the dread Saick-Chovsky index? 0.011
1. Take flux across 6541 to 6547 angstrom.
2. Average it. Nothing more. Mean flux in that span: 13.7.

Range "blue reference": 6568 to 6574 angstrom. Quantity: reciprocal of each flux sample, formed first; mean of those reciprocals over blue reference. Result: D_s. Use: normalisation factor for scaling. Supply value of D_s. 0.0761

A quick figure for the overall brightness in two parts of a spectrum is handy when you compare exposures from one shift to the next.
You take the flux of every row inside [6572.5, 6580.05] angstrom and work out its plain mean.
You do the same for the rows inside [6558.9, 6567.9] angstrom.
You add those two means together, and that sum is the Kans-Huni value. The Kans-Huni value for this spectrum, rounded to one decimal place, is 25.5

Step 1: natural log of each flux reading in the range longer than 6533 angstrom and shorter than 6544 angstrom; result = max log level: 2.62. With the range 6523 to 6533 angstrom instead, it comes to 2.62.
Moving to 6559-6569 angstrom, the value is 2.57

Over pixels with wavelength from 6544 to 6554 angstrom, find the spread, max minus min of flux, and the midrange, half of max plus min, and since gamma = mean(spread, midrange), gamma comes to 7.30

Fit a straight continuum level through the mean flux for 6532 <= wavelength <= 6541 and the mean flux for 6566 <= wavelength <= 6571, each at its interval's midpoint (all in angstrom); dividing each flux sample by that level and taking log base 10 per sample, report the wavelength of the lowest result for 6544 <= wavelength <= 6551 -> 6547.55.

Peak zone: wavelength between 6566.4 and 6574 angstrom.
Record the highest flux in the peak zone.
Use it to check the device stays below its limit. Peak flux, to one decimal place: 13.6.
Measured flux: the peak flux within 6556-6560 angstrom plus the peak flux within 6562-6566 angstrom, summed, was 25.9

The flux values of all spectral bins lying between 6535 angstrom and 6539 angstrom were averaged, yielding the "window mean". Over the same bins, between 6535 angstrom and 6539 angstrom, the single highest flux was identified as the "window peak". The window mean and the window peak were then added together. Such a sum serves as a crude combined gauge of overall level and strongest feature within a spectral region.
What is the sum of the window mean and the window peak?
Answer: 26.7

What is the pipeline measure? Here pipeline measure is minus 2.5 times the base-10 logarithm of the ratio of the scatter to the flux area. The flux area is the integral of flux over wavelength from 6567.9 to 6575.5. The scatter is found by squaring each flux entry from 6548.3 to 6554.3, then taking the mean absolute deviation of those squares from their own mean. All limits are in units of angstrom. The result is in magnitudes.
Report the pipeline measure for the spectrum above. 4.70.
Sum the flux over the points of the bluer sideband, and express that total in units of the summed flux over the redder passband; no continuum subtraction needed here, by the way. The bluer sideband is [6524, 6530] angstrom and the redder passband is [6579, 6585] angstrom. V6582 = 0.978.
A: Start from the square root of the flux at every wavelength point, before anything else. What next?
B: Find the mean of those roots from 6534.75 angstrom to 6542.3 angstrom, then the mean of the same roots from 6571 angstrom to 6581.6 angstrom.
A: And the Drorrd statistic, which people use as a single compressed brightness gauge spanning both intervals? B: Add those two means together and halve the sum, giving 3.66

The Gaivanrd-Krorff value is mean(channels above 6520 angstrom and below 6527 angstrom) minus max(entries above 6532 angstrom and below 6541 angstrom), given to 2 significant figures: 0.32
